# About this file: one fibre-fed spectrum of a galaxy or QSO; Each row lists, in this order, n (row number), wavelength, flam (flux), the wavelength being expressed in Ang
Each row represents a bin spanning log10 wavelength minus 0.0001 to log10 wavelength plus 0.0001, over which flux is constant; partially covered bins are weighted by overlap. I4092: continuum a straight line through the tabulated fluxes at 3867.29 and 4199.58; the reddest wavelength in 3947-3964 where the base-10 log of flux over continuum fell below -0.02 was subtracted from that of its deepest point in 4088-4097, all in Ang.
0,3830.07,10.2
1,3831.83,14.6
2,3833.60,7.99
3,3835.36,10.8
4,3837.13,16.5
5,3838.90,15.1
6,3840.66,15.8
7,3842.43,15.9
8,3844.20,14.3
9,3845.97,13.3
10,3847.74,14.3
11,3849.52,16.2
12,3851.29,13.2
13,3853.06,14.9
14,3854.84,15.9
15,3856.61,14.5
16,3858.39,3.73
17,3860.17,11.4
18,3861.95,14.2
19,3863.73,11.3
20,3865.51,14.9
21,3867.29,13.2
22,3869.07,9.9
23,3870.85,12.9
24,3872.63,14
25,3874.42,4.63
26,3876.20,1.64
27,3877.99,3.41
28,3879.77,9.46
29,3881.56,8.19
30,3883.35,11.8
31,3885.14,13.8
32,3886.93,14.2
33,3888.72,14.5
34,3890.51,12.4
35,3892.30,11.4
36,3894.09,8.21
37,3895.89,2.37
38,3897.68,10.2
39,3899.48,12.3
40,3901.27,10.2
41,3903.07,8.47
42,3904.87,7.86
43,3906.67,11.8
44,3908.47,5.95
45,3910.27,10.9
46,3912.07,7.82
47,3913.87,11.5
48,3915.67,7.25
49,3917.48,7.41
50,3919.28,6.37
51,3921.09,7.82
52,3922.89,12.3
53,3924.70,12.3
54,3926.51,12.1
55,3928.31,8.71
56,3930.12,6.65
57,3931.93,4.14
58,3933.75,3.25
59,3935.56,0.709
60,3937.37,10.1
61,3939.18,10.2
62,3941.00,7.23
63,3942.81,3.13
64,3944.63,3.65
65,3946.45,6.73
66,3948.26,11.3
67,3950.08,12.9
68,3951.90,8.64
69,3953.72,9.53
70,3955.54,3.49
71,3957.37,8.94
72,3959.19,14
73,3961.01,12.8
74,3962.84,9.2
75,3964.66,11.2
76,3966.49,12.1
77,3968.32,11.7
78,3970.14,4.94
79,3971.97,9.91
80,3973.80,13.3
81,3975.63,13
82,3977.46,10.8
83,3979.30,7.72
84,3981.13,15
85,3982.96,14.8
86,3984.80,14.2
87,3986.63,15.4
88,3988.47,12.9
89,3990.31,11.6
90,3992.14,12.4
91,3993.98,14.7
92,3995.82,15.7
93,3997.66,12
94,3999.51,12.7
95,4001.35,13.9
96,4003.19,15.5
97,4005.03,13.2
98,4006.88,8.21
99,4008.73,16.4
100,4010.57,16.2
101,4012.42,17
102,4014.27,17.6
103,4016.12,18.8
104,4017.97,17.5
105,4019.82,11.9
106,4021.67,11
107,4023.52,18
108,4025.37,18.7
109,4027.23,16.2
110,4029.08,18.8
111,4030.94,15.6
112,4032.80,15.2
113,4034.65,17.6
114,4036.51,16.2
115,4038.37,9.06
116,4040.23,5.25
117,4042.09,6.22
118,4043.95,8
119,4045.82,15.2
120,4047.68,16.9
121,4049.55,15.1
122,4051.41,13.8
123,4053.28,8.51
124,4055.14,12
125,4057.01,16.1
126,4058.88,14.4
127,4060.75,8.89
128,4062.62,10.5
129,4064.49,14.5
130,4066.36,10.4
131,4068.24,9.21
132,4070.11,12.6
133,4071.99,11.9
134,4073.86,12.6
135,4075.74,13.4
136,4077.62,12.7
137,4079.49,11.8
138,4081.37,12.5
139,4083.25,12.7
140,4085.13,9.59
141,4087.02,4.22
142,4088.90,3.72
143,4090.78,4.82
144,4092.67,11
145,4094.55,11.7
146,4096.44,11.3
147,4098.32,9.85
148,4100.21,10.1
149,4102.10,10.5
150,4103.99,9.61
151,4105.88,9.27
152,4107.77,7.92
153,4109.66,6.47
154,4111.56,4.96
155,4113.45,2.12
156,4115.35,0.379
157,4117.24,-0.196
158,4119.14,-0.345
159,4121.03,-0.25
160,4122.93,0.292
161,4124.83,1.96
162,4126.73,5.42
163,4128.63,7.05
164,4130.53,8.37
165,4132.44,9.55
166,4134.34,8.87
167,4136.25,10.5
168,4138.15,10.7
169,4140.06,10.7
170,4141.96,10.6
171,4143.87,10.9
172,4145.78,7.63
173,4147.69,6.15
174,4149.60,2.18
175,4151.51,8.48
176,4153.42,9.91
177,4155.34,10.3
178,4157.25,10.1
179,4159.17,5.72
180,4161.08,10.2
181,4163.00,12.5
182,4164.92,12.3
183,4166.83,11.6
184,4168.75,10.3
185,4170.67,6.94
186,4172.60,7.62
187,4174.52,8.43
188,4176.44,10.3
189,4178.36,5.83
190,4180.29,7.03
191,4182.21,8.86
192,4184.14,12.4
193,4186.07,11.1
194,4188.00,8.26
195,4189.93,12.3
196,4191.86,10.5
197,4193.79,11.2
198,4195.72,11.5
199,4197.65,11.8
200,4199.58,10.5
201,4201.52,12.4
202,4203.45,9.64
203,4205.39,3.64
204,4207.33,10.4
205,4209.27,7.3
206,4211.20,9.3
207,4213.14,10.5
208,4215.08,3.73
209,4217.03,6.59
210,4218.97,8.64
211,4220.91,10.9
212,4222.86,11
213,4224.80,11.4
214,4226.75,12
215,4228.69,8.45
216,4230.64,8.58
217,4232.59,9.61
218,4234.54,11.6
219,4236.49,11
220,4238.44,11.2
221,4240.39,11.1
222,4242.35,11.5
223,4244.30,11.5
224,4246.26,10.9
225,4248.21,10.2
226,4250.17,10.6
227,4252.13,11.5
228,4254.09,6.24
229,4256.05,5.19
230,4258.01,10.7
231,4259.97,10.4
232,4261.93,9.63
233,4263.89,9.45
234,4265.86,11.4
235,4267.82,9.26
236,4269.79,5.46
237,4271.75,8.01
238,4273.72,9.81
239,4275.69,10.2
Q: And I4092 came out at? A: 126.1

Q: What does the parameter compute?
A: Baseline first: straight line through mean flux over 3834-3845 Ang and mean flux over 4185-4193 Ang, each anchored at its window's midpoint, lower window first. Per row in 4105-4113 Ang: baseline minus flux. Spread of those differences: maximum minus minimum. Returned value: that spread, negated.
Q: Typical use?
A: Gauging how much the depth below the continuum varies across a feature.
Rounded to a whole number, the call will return -4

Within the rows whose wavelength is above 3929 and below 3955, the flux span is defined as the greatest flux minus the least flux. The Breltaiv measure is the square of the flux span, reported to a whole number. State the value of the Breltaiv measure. 149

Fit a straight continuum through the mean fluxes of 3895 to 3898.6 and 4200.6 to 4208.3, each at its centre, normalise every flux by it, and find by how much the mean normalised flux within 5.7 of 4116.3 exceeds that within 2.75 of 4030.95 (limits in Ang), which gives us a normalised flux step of -2.1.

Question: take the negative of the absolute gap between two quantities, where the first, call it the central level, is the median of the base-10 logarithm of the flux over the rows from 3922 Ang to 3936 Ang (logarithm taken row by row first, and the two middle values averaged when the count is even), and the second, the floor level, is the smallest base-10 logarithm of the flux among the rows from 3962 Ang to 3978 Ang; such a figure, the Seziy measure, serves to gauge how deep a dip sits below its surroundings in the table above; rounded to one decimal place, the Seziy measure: -0.2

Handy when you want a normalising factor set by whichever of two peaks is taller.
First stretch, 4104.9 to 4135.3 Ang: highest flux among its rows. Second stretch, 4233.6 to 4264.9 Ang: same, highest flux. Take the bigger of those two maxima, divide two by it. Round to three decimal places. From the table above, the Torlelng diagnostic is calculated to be 0.172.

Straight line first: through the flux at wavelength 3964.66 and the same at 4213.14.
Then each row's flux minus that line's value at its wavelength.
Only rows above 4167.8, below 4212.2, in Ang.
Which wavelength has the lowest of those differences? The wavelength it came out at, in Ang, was 4205.39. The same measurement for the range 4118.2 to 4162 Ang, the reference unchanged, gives 4119.14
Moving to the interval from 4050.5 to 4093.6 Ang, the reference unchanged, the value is 4088.90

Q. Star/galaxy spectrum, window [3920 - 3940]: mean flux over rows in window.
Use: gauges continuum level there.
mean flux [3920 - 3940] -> 8.0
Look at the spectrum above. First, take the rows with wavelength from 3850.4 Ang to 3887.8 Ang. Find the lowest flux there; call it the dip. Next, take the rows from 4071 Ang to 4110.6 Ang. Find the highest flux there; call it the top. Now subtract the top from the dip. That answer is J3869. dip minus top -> -12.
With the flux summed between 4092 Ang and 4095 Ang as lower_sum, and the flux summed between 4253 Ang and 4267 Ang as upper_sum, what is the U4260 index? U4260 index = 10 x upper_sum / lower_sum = 27.8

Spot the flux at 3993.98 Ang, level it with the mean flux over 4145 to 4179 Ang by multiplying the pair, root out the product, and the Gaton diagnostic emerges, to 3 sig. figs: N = 11.3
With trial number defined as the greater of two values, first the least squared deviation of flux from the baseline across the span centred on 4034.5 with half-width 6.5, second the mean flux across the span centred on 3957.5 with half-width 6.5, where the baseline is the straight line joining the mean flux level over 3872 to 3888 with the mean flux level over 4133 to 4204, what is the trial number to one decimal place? 9.5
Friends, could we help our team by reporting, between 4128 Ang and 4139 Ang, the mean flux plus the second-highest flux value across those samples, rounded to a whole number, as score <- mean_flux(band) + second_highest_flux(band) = 20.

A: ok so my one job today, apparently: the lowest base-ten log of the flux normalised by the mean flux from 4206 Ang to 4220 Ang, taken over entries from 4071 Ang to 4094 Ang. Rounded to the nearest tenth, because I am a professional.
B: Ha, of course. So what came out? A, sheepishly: -0.3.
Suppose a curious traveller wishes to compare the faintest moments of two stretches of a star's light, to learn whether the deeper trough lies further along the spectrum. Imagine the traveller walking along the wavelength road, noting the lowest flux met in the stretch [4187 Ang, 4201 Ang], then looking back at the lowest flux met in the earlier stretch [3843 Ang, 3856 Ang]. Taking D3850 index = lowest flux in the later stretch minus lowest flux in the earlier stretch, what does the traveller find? -5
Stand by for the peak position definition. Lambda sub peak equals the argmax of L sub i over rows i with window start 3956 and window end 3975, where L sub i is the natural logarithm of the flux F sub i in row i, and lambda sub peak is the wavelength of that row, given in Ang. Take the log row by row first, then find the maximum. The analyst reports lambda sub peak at 3959.19 Ang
